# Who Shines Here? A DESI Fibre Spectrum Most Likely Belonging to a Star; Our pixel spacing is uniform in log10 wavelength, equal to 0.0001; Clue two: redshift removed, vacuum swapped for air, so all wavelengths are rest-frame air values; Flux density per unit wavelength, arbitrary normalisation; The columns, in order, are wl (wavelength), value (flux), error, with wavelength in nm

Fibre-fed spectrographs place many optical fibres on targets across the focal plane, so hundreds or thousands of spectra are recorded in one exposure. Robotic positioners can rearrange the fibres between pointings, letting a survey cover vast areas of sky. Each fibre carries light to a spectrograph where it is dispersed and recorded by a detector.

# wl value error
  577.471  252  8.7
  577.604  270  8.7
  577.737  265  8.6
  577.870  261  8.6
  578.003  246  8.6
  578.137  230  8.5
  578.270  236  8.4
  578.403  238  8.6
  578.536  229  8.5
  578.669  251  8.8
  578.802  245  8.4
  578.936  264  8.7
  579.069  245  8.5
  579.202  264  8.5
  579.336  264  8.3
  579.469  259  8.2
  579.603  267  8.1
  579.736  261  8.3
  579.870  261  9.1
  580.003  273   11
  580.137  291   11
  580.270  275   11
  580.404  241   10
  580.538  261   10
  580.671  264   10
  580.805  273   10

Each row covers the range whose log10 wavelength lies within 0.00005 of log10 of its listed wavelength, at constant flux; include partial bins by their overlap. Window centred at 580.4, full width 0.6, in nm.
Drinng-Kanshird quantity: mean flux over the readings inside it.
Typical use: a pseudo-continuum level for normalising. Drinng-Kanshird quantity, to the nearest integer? 266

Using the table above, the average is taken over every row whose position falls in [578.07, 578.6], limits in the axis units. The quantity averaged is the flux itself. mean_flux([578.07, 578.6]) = 233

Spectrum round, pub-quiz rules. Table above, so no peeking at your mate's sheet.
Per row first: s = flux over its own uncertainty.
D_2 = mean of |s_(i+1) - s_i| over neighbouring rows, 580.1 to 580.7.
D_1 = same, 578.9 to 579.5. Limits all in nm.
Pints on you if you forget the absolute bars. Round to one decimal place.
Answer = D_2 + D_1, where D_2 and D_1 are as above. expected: 2.3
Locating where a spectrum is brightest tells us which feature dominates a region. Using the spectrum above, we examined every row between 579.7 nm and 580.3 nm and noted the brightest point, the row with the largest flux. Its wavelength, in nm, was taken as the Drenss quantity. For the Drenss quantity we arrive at 580.137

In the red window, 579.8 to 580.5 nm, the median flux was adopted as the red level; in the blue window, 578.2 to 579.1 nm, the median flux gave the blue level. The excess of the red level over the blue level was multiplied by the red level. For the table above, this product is 7644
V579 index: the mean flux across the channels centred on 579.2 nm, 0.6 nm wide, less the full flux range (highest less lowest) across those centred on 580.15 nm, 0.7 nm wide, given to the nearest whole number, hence 209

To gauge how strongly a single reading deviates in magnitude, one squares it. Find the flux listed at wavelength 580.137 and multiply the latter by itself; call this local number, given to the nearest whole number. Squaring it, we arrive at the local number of 84681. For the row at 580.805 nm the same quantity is 74529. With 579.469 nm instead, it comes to 67081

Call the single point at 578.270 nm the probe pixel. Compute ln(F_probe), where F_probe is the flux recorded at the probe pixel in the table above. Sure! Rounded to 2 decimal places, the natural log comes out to 5.46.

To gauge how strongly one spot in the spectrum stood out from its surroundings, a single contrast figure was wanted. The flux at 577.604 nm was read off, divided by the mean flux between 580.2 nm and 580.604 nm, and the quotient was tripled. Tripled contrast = 3.1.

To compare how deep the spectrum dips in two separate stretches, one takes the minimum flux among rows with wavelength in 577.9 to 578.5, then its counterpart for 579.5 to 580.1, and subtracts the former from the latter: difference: 31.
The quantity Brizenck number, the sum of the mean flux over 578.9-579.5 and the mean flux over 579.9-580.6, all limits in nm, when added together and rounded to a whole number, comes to 527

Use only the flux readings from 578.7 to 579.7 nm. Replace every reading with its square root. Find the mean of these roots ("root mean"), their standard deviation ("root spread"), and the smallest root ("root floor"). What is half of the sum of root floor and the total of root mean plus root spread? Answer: 16.0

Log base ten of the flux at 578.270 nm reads 2.37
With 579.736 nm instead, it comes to 2.42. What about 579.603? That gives 2.43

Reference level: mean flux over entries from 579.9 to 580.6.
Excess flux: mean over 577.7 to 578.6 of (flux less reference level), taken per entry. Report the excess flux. -25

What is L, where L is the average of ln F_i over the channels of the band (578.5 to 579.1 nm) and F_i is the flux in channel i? 5.51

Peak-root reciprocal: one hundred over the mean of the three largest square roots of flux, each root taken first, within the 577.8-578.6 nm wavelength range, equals 6.35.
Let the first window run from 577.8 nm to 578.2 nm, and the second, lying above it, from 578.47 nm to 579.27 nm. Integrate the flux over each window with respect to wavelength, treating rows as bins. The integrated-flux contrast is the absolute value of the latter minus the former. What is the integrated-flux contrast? 102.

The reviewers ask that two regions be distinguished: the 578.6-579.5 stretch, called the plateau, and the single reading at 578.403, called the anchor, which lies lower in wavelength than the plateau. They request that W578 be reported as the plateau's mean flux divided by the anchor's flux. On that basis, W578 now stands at 1.08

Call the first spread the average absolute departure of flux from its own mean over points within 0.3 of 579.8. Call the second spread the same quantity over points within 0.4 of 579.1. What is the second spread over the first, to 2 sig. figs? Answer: 1.8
